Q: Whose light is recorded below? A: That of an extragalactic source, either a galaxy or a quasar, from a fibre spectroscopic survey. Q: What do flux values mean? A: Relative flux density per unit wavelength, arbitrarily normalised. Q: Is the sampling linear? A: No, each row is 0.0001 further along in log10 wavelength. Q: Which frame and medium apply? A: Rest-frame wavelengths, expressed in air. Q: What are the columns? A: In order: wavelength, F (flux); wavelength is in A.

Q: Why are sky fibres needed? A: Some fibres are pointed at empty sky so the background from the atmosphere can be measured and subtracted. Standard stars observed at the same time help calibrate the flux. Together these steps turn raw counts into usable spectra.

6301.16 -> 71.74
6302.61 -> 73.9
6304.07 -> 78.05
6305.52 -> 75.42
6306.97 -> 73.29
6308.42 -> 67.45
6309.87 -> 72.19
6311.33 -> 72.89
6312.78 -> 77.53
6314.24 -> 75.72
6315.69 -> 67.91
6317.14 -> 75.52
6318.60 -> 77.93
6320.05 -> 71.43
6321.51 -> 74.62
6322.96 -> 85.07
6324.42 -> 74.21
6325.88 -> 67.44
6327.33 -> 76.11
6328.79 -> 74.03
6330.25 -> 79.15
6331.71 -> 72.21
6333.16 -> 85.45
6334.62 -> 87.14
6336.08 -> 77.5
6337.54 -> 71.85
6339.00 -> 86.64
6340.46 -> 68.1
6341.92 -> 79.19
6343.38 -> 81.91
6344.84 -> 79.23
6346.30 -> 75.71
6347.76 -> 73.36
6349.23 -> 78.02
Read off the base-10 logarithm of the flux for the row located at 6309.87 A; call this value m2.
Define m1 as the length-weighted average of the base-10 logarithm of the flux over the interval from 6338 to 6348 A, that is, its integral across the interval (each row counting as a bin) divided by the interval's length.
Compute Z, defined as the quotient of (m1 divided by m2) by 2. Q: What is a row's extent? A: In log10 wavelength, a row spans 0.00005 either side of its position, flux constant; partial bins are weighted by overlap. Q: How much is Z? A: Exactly 0.509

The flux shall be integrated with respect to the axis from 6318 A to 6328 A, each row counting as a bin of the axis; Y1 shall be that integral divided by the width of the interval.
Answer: 75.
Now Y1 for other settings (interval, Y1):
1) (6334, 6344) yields 79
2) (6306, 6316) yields 73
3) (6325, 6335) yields 77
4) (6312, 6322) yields 74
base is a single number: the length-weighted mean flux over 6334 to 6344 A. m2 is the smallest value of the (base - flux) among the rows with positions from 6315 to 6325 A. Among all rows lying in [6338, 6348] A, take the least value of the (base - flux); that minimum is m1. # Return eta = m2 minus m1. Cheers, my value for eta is 1.6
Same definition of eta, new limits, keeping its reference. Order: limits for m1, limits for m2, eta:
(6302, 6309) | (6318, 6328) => -7.0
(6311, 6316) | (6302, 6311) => -0.5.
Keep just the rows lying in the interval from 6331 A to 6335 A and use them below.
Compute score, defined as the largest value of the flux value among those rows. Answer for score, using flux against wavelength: 87.14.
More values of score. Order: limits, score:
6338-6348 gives 86.64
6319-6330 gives 85.07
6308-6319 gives 77.93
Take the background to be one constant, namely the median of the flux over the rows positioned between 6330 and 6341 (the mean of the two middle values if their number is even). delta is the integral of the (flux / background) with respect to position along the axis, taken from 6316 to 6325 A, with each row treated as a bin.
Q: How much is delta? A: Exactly 8.75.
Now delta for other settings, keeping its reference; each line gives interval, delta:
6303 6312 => 8.41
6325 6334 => 8.72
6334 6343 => 9.01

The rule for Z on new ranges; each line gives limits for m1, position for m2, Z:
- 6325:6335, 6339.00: 0.486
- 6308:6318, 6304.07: 0.492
